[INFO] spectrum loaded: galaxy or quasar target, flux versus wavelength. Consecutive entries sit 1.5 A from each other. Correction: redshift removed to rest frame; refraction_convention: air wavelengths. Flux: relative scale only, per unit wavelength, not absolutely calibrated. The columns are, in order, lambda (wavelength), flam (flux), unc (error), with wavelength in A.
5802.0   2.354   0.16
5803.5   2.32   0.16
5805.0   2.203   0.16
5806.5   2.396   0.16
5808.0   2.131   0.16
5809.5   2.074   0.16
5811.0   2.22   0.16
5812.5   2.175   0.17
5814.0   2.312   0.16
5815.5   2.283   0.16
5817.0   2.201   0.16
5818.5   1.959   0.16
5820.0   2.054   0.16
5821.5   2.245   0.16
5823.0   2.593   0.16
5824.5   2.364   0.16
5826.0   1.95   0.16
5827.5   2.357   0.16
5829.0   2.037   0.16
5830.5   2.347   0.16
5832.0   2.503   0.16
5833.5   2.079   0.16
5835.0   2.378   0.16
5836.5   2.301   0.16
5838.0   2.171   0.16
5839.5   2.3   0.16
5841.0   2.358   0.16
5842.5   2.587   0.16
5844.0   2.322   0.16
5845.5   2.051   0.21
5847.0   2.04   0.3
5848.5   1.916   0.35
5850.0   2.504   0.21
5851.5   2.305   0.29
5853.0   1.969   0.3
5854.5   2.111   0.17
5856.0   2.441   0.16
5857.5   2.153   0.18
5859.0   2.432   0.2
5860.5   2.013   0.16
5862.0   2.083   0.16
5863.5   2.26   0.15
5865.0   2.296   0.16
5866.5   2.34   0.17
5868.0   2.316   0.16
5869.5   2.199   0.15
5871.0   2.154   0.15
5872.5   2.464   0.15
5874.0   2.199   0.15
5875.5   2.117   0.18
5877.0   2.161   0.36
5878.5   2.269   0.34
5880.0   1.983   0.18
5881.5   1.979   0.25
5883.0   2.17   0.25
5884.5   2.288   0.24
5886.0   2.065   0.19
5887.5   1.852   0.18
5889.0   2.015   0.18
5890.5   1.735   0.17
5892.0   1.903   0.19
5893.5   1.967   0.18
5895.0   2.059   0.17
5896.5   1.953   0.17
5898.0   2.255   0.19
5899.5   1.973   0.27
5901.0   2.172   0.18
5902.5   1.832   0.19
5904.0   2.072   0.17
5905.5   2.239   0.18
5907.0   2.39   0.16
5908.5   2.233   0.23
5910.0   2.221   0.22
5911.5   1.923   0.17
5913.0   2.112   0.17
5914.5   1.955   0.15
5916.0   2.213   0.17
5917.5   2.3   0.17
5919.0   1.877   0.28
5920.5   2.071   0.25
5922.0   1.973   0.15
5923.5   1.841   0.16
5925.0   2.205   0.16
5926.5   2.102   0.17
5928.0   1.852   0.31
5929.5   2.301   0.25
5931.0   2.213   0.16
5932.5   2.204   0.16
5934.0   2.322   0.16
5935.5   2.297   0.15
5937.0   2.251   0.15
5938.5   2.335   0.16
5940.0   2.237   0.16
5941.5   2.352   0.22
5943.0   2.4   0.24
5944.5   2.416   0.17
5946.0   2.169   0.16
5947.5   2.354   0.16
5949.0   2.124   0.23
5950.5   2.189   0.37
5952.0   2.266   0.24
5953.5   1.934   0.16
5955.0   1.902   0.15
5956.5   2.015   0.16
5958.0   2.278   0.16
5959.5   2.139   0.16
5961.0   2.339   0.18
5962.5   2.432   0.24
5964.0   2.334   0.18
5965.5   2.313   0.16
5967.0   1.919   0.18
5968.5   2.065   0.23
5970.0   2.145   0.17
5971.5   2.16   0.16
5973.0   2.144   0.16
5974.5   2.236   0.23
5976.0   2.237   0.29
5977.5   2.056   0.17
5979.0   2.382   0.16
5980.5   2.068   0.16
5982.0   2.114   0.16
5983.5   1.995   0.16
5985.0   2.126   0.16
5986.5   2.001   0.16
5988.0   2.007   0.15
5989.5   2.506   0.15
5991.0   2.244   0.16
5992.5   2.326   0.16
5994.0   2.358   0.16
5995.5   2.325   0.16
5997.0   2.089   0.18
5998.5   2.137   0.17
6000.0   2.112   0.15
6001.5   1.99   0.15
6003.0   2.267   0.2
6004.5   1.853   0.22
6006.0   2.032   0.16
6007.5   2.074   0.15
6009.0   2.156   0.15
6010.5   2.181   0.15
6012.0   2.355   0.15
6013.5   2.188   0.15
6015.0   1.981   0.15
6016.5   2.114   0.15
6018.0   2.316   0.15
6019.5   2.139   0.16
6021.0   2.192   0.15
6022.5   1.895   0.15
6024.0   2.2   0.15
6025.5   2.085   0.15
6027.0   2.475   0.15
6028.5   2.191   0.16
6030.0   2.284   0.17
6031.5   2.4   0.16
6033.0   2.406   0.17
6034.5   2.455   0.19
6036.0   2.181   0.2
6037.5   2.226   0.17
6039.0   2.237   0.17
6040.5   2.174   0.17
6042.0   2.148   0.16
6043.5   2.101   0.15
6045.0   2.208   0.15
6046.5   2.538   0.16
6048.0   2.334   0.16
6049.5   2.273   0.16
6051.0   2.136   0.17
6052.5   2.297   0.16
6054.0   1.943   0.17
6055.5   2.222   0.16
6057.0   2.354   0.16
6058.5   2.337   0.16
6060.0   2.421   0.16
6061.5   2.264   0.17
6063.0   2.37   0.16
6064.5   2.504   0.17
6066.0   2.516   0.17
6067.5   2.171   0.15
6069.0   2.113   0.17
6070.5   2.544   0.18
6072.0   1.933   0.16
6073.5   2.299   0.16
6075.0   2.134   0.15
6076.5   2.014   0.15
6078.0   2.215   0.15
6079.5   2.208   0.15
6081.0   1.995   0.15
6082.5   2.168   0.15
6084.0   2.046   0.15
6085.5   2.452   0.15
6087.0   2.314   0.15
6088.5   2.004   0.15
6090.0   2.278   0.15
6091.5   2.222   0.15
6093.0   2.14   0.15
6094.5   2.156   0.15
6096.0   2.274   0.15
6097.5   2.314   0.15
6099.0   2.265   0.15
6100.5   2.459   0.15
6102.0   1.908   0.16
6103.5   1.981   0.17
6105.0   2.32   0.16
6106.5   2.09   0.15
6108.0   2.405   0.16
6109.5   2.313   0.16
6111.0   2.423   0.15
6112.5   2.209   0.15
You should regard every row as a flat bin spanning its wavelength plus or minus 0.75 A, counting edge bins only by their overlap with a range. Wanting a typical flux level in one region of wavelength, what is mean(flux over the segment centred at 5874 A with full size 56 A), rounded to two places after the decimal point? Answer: 2.14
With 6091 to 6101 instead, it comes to 2.26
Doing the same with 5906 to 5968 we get 2.18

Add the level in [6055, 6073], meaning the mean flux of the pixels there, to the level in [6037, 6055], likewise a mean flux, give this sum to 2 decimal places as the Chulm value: 4.53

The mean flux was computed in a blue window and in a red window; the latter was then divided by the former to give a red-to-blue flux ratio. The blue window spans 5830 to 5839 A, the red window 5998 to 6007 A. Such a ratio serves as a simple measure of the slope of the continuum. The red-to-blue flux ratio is 0.90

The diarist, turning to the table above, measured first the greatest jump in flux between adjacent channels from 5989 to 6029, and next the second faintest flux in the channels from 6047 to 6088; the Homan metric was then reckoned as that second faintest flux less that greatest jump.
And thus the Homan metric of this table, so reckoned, 1.53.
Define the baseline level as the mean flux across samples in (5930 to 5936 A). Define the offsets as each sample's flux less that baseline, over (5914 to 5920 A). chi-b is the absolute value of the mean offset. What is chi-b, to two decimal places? 0.17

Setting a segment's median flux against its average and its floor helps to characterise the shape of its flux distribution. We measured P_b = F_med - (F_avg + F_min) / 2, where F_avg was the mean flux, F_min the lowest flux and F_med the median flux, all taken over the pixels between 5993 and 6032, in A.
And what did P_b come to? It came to 0.16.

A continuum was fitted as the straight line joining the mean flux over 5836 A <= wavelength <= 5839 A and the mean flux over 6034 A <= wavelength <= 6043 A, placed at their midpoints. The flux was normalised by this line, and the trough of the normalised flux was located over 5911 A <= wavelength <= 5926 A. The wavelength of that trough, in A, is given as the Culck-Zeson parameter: 5923.5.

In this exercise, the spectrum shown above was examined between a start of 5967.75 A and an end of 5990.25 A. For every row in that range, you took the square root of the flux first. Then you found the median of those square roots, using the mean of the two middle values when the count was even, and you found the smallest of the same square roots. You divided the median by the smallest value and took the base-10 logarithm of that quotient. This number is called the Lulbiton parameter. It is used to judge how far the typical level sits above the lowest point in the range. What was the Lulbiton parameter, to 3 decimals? 0.014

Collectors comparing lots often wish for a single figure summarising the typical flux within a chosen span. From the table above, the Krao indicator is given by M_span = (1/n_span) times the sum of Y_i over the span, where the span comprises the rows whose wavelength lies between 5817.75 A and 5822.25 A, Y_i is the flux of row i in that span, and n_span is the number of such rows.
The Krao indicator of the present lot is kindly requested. 2.09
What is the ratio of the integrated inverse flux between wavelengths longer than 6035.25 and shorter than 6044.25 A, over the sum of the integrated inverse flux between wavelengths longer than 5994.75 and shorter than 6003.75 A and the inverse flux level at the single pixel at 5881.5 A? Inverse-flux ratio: 0.880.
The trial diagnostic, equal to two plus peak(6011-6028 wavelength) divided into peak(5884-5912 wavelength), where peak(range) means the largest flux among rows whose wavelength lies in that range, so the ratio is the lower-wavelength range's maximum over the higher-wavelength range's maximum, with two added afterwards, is 2.97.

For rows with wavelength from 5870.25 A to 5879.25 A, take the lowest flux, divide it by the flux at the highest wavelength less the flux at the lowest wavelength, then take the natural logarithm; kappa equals 2.9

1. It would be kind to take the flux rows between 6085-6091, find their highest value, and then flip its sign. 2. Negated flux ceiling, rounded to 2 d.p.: -2.45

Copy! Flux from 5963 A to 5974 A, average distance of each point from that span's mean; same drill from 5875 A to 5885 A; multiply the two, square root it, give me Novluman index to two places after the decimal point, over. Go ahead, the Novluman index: 0.10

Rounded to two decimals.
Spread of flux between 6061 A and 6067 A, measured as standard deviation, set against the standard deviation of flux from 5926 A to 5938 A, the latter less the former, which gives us 0.04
